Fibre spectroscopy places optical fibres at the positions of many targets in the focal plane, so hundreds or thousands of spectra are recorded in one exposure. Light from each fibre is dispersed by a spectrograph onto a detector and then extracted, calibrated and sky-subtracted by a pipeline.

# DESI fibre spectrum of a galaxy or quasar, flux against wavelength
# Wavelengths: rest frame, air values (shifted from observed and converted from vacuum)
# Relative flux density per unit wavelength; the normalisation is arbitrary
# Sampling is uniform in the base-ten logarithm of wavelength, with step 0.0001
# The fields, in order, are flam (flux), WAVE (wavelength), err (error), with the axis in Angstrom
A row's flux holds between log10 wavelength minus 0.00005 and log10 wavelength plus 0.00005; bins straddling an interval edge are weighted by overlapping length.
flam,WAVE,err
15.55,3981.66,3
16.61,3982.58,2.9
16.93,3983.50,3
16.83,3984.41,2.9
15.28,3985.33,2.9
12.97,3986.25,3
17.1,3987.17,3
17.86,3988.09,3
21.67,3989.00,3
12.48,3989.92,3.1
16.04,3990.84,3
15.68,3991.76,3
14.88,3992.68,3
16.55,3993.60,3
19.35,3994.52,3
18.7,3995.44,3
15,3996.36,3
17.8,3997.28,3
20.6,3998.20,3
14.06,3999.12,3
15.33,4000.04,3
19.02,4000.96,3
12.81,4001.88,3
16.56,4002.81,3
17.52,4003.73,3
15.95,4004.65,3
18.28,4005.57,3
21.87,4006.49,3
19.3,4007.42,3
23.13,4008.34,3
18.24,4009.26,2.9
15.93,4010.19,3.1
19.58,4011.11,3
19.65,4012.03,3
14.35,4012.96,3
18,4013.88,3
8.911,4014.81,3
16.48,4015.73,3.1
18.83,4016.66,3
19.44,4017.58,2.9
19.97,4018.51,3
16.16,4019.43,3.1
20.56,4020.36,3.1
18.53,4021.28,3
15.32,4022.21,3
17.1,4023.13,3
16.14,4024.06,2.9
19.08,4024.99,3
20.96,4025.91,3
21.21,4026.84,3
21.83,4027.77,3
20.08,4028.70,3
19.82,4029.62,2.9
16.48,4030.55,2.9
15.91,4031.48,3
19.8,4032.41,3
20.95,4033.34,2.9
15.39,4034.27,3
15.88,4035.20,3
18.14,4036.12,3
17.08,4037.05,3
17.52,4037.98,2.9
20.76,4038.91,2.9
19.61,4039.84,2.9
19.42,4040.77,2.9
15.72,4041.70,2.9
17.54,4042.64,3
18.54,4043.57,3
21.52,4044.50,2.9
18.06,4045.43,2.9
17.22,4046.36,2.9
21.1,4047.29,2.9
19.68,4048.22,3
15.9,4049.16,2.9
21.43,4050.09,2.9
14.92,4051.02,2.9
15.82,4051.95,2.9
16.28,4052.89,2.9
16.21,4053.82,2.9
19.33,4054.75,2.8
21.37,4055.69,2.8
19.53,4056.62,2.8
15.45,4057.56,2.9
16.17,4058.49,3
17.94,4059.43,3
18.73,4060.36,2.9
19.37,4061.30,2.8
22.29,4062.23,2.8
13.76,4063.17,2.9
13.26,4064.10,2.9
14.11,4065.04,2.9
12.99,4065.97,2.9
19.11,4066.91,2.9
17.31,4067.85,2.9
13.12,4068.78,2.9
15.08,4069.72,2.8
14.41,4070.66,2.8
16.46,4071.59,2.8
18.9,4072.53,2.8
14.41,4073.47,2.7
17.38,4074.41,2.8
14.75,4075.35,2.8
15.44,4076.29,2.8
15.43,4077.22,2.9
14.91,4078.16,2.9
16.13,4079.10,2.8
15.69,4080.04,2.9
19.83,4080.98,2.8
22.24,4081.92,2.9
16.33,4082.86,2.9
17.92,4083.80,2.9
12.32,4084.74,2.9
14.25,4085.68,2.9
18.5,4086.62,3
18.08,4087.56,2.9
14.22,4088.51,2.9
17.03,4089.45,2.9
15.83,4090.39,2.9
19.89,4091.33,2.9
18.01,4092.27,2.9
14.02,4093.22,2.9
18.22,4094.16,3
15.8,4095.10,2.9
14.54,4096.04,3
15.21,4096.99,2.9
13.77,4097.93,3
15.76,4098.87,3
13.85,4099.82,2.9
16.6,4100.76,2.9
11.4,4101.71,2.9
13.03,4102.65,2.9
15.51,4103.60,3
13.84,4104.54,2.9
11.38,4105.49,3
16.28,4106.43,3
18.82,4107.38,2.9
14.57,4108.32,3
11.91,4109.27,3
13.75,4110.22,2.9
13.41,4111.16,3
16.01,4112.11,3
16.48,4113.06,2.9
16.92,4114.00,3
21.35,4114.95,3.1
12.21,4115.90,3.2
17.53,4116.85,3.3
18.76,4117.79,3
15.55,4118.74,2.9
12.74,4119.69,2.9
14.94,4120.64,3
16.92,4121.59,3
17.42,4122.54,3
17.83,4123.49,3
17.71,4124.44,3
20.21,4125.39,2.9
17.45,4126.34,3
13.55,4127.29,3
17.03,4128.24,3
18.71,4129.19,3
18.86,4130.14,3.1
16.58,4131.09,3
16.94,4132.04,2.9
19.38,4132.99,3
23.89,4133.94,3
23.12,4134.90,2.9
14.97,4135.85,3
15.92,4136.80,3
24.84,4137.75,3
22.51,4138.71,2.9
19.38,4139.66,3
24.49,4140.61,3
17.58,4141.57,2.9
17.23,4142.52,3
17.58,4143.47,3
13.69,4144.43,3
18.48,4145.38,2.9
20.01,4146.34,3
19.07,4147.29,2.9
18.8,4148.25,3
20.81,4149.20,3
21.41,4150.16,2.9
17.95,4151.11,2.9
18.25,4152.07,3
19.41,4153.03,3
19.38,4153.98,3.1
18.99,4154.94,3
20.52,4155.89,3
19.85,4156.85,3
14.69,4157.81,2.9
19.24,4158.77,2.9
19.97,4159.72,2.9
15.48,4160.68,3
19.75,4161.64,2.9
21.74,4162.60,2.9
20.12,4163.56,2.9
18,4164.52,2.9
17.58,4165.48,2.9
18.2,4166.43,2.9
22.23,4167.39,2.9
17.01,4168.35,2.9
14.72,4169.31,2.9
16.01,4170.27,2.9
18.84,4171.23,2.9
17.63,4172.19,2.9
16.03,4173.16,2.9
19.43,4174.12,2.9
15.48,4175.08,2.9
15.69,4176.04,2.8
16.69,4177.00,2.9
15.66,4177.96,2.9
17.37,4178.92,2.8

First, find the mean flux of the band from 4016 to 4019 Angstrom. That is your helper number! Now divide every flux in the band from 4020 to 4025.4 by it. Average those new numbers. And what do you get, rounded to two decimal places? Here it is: 0.92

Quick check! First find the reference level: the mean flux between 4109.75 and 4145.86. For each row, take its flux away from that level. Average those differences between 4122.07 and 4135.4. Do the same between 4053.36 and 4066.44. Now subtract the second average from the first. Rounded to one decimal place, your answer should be -1.3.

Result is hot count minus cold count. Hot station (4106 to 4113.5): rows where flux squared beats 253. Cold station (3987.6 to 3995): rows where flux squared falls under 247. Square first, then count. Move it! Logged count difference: 1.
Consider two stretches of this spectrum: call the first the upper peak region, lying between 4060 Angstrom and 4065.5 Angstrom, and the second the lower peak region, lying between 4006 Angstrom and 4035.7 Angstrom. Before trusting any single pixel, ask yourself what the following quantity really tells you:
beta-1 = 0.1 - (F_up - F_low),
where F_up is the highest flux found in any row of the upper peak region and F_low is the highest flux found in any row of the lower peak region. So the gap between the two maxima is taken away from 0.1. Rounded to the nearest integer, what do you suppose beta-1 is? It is 1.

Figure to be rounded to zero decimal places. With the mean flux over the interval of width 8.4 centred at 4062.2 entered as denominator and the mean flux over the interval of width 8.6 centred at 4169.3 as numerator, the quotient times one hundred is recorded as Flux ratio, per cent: 106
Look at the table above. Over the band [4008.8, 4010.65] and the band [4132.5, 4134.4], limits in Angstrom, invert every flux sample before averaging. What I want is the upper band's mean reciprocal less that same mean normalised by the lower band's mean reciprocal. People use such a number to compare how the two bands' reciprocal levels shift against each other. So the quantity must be -0.75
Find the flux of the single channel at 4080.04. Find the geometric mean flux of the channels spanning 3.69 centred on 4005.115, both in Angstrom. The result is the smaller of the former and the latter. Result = 15.7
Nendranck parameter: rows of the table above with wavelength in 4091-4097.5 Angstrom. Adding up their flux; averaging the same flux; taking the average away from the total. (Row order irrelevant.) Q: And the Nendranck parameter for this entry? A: 99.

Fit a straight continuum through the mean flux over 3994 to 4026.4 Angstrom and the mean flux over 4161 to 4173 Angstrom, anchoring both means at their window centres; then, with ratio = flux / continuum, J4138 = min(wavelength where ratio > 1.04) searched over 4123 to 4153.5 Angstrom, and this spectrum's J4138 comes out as 4125.39 Angstrom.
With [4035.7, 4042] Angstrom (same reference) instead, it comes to 4038.91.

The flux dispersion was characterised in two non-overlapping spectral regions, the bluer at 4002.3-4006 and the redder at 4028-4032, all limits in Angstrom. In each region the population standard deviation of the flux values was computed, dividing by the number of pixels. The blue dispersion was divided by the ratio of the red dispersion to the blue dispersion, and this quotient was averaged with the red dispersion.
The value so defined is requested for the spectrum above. 1.16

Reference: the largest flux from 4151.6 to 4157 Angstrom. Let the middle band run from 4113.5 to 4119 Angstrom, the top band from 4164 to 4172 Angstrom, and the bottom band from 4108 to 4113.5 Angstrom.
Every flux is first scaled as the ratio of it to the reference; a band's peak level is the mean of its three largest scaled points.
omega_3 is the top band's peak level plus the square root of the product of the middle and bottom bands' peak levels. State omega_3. 1.81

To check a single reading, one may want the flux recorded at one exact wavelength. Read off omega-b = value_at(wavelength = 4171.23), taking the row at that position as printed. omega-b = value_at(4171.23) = 18.84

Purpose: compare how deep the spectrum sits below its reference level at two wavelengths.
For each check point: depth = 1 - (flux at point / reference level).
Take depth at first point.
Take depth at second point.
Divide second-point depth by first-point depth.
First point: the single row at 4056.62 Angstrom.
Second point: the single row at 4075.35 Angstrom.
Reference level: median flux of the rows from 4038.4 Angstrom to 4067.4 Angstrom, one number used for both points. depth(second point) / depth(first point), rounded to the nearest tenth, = -2.3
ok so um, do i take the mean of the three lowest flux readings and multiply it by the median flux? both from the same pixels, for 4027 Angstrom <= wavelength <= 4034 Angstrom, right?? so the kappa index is 345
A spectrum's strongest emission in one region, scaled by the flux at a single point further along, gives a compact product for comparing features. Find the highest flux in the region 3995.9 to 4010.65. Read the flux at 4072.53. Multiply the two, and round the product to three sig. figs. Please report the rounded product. 437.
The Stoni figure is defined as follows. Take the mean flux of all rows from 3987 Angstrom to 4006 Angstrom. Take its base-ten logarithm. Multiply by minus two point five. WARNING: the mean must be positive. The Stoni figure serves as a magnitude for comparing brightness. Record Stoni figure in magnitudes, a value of -3.06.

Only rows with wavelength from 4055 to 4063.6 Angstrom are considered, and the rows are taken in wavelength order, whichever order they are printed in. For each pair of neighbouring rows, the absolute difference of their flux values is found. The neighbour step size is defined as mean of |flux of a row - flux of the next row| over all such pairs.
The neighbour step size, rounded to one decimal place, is 2.7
